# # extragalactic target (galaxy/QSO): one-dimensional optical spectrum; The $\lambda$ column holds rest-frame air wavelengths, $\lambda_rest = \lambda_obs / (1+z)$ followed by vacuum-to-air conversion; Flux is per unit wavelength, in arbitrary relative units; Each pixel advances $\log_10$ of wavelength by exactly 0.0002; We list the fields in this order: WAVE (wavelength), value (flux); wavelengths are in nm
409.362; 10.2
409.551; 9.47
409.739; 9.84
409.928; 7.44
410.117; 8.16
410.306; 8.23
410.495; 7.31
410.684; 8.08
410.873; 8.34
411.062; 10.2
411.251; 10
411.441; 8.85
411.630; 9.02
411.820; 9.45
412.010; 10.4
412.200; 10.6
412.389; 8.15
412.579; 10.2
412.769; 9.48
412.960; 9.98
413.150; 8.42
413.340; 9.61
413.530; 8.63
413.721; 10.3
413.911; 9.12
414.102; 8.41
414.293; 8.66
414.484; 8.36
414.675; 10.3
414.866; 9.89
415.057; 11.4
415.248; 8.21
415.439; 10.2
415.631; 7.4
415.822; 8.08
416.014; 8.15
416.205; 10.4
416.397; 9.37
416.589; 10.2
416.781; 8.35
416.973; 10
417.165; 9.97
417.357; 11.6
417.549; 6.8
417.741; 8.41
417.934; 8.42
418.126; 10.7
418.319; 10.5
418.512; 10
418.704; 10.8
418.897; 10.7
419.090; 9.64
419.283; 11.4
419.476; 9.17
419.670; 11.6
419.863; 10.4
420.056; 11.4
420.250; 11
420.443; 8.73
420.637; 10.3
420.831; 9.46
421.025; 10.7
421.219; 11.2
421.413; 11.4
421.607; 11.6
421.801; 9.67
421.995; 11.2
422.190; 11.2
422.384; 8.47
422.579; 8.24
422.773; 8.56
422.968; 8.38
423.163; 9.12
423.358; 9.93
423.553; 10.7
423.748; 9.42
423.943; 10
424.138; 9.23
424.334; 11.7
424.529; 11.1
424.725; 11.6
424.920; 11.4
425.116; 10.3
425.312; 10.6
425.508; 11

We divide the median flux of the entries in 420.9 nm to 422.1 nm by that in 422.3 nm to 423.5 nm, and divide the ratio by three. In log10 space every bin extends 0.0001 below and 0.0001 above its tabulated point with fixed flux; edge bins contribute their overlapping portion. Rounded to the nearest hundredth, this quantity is 0.44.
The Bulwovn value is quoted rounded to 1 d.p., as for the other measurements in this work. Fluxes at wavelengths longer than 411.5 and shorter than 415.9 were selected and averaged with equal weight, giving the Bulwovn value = 9.3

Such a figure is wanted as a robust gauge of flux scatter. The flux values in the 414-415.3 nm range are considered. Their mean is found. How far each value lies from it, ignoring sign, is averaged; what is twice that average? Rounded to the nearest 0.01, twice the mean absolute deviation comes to 2.08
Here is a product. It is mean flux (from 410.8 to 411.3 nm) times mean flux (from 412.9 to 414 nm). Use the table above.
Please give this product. 89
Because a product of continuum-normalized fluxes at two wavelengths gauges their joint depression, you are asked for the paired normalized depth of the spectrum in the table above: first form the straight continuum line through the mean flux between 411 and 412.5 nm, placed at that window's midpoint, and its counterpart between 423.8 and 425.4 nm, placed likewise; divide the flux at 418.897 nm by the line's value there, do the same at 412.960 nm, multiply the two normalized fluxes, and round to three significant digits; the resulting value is 1.08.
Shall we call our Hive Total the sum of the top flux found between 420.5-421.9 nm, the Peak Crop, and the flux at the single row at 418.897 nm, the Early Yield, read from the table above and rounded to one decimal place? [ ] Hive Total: 22.3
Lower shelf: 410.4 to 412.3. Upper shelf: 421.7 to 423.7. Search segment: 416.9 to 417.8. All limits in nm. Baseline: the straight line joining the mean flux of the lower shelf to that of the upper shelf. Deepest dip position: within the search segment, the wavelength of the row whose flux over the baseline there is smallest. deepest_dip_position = 417.549 nm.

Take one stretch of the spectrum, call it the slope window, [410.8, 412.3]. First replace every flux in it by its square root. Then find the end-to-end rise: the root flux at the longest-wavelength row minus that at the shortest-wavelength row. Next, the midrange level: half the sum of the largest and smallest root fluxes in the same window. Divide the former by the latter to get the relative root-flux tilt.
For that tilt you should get 0.12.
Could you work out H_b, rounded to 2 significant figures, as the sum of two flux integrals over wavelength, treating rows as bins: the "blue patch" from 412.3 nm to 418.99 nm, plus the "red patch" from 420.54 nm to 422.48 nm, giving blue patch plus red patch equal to 83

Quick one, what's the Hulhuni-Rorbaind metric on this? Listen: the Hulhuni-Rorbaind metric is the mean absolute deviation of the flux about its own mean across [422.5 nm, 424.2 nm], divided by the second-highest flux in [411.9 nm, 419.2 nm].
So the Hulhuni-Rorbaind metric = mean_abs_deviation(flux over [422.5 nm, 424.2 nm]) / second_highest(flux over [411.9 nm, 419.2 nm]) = 0.057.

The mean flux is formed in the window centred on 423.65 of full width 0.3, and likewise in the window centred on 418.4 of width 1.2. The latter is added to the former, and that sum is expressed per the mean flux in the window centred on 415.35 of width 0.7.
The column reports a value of 2.18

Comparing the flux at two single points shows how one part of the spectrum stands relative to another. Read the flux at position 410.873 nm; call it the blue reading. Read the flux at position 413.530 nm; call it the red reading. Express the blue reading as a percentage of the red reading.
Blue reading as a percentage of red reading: 97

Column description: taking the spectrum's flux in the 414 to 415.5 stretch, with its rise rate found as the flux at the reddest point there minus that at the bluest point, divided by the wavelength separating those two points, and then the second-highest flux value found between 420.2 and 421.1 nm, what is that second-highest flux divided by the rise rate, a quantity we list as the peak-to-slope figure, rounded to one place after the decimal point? 8.0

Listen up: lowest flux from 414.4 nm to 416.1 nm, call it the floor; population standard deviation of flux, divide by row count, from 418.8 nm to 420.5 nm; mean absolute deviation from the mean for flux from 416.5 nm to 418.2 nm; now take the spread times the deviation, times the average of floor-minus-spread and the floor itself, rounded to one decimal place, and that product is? 8.4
